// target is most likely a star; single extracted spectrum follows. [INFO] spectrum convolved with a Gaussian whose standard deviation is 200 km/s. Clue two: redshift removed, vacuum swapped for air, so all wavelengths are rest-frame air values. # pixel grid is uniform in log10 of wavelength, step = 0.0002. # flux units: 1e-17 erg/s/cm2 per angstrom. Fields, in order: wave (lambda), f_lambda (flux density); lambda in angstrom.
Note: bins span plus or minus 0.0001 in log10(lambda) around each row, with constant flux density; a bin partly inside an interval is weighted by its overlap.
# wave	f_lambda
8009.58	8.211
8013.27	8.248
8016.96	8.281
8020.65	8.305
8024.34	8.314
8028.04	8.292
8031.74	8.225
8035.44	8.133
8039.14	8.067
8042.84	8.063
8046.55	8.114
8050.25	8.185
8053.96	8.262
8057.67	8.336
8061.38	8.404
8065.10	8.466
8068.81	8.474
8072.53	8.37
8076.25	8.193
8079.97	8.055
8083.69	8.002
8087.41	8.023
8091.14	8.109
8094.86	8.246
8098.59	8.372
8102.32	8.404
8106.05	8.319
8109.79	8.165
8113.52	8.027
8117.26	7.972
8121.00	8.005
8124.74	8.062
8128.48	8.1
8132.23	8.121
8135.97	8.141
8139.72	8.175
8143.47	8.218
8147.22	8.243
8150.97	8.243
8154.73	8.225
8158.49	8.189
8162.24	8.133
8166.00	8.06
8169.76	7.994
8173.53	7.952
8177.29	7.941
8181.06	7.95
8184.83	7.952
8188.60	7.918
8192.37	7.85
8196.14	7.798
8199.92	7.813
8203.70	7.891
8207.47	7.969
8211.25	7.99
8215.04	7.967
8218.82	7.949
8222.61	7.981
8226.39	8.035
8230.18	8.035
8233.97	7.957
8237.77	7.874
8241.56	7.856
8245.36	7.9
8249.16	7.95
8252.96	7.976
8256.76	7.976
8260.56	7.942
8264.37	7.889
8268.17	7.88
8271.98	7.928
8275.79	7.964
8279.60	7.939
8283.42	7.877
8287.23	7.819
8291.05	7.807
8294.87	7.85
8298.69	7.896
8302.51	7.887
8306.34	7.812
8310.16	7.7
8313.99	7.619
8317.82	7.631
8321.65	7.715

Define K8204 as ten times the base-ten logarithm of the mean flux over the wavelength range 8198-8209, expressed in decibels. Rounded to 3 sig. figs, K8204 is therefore 8.97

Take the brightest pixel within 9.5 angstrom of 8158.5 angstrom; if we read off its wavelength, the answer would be 8150.97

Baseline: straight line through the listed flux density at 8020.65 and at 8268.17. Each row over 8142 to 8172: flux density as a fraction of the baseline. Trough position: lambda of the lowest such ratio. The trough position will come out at 8169.76 angstrom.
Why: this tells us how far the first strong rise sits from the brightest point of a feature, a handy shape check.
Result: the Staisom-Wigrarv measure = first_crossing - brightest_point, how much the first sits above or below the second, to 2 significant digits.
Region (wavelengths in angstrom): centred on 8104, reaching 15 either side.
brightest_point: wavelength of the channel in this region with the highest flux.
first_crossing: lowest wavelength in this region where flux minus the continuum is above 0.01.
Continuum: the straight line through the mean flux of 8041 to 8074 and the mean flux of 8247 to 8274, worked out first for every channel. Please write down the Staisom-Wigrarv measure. -7.5 angstrom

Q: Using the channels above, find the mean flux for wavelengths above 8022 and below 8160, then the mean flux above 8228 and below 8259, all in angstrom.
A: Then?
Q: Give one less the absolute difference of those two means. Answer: 0.74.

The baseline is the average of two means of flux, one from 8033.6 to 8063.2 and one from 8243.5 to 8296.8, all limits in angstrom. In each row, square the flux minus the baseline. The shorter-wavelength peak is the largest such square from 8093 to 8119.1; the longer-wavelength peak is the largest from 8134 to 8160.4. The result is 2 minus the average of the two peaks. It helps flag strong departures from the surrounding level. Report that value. 1.92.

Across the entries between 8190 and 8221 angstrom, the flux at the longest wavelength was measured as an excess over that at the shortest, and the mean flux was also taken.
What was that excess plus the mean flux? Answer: 8.00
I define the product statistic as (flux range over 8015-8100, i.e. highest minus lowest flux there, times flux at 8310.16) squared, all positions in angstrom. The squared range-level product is 13.2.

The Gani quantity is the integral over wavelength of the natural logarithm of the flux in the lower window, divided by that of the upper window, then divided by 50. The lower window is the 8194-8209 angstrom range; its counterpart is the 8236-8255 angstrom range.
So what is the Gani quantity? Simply 0.016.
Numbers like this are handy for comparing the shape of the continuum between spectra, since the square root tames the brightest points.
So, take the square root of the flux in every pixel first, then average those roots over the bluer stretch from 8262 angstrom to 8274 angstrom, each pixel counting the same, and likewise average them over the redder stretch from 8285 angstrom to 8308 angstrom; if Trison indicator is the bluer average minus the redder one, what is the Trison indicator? 0.010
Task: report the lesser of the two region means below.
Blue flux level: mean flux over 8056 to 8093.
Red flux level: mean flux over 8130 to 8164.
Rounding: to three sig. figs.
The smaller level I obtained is 8.19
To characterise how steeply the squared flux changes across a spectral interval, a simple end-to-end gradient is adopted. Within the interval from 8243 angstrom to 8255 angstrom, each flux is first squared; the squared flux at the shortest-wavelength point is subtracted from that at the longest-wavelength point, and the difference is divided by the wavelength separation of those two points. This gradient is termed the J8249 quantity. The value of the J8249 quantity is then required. 0.16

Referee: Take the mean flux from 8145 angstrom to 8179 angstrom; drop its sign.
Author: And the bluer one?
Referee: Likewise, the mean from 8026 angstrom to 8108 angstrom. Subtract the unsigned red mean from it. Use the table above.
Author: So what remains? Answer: 0.12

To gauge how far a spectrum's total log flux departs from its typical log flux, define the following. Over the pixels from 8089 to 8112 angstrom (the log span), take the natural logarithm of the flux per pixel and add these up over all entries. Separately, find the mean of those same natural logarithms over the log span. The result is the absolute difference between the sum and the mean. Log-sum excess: 10.56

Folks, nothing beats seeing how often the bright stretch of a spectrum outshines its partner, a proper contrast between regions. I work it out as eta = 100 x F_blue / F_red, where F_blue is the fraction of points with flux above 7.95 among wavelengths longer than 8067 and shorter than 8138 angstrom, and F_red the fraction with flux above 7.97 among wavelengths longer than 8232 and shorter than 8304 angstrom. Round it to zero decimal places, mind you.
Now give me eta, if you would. 950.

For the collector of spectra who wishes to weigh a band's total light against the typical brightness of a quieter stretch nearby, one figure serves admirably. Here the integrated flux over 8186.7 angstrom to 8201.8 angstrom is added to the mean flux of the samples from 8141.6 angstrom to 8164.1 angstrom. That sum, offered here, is 127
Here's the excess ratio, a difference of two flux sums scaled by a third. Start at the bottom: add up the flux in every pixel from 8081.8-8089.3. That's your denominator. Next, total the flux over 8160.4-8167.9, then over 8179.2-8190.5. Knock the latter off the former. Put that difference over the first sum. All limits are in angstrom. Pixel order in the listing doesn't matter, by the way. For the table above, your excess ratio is -0.48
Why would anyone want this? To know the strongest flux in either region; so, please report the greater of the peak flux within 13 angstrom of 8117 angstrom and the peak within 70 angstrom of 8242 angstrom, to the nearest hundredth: 8.32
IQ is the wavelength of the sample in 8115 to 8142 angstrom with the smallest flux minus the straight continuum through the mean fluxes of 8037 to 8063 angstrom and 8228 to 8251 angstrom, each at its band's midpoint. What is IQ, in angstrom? 8117.26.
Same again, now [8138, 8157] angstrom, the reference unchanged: 8139.72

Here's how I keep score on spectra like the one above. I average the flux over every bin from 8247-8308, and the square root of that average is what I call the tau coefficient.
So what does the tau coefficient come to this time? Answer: 2.81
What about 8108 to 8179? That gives 2.85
